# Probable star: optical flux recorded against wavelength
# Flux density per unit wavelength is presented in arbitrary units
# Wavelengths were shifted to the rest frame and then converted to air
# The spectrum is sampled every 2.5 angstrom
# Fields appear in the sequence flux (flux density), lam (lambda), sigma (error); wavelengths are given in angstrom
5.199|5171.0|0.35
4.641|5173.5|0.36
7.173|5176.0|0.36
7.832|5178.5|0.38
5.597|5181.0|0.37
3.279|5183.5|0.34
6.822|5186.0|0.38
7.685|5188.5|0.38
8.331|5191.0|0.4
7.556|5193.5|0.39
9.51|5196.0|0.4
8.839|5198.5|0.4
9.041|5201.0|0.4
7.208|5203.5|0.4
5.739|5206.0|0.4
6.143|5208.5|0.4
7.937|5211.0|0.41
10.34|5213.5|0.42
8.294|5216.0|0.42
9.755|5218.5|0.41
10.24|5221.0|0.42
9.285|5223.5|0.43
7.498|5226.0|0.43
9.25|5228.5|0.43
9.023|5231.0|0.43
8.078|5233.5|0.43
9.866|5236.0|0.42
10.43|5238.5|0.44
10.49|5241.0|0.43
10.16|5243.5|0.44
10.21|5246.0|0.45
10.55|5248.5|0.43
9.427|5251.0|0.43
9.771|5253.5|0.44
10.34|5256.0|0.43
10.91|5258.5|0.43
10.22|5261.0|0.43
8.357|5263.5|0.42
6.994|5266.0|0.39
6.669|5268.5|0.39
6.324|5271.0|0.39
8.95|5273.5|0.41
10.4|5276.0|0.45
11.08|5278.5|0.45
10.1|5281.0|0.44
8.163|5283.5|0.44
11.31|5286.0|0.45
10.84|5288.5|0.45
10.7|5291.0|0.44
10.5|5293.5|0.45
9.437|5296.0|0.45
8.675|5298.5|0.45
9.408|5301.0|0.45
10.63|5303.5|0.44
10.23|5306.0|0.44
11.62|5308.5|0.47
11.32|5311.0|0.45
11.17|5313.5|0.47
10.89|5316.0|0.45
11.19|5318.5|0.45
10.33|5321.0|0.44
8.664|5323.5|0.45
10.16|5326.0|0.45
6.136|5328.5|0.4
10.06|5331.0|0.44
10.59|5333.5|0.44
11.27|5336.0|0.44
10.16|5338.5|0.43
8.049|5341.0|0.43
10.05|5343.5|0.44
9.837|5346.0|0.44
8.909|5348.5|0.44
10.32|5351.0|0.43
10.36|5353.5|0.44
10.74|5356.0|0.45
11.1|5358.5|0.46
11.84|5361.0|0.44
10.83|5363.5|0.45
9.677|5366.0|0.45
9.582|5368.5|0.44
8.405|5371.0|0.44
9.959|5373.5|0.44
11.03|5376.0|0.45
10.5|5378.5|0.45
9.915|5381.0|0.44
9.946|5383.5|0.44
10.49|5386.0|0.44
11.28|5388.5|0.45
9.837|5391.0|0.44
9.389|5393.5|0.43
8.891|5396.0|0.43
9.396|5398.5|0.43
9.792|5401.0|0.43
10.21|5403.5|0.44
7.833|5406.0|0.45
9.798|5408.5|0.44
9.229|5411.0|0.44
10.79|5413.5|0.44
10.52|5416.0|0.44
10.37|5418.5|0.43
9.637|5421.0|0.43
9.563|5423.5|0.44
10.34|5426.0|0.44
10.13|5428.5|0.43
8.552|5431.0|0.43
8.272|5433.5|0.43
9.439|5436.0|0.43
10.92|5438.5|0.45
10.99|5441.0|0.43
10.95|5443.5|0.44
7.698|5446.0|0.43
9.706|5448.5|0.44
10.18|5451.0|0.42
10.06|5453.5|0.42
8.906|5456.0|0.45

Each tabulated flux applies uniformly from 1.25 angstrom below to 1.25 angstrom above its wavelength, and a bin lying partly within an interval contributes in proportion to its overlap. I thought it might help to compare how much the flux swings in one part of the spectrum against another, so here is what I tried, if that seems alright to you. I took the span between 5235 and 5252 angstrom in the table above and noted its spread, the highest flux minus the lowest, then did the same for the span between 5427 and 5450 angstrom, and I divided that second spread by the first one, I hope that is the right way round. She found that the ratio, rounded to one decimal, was 2.9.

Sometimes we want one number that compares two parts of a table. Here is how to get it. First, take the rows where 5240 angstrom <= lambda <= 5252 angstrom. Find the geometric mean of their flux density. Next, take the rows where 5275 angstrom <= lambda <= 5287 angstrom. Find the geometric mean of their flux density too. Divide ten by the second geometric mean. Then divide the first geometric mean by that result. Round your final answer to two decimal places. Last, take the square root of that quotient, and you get 3.21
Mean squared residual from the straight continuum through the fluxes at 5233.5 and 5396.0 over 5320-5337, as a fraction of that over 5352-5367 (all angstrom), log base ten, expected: -0.1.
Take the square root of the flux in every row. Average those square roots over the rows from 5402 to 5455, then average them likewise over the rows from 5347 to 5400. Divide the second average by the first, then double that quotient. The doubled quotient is 2.04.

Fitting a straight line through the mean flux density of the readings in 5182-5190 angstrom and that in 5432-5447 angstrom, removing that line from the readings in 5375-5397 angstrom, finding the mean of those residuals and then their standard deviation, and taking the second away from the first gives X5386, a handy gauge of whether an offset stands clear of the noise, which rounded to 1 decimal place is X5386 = 0.4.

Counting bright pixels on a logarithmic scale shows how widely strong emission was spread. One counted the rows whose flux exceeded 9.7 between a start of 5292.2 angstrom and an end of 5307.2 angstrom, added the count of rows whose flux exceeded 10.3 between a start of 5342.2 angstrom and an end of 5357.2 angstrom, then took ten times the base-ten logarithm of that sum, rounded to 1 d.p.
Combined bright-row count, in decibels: 7.8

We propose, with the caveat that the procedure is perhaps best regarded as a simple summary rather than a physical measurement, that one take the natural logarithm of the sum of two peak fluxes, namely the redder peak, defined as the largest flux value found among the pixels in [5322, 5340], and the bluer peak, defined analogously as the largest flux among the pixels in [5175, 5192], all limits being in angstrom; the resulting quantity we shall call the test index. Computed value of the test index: 2.98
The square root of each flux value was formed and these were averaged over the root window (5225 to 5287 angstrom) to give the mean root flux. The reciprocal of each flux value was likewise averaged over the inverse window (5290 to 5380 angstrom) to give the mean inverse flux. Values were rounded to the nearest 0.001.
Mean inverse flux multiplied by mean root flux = 0.306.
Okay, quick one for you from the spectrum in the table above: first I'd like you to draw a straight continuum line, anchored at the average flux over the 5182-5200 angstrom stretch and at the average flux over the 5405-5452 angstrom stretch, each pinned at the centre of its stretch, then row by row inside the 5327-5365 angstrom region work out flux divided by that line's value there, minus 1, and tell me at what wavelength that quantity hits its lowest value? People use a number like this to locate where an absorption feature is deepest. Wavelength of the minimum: 5328.5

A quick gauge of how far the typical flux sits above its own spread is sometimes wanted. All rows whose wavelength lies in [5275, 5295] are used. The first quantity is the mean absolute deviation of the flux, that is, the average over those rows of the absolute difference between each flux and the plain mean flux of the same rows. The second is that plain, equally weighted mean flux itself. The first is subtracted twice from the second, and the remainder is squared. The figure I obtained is 83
